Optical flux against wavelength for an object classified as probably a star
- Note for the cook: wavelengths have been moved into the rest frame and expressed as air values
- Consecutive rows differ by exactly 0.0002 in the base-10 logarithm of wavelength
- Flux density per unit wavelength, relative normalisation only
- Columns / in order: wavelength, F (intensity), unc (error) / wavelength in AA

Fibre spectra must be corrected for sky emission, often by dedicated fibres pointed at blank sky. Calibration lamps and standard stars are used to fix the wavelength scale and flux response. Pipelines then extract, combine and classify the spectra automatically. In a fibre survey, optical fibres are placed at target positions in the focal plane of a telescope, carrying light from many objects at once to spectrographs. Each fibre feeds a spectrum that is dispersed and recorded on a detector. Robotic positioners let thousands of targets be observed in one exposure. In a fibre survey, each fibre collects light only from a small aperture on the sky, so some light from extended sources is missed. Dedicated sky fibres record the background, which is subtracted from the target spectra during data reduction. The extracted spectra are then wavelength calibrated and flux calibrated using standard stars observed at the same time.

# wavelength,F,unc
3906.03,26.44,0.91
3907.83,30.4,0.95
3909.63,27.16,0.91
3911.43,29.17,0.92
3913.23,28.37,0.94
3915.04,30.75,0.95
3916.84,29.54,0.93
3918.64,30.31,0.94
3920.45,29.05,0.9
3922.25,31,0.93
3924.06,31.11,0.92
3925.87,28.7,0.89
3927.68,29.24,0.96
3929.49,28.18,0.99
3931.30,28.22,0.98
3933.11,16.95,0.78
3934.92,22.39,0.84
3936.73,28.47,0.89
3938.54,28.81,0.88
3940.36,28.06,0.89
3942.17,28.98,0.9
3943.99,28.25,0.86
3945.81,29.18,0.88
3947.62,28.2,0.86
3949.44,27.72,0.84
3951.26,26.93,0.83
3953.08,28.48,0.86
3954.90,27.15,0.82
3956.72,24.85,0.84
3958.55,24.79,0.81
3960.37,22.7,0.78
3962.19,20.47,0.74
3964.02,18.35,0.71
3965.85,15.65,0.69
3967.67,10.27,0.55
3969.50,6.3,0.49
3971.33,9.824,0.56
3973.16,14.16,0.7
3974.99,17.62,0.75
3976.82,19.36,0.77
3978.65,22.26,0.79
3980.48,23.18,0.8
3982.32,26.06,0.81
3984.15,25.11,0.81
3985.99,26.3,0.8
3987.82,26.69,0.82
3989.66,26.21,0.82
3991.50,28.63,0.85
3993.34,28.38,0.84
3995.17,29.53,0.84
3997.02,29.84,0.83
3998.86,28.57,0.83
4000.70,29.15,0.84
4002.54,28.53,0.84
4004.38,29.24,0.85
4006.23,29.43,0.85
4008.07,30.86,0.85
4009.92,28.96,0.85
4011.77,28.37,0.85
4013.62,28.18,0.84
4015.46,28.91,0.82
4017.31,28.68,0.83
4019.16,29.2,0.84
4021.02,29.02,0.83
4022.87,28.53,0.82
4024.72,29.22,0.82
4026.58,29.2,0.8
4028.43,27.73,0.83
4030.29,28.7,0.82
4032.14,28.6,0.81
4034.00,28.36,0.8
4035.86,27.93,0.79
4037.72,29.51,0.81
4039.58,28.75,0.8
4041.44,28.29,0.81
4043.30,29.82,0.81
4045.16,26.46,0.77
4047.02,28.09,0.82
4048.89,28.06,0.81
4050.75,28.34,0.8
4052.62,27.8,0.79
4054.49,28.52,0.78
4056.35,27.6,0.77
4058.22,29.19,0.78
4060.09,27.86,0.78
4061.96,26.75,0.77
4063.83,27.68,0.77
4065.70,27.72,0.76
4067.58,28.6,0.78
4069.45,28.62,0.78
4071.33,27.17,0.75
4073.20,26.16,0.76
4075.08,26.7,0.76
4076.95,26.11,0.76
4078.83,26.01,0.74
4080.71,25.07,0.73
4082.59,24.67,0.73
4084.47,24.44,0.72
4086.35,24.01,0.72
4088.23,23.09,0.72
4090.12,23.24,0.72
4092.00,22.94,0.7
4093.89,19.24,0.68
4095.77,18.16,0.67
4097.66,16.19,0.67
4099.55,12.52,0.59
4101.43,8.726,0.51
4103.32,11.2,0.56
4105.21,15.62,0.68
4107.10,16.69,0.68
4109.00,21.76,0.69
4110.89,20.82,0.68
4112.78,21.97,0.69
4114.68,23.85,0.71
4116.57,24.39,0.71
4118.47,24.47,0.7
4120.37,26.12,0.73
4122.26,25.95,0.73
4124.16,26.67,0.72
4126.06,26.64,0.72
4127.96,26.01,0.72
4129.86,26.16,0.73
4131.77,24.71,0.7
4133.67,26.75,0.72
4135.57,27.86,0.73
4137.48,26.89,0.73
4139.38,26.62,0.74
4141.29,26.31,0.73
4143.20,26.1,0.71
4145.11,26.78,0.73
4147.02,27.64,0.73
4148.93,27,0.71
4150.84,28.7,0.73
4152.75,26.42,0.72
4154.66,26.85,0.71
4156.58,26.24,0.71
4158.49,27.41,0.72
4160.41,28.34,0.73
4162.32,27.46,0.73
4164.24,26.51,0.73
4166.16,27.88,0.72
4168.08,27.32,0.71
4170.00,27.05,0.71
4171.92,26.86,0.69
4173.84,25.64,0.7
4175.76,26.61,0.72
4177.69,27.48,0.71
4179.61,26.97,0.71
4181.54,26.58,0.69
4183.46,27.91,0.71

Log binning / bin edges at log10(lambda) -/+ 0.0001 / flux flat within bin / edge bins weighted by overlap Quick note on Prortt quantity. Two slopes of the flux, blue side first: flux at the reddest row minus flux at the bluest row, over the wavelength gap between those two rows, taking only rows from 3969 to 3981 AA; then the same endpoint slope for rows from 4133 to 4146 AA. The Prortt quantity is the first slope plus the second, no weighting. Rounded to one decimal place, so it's 1.5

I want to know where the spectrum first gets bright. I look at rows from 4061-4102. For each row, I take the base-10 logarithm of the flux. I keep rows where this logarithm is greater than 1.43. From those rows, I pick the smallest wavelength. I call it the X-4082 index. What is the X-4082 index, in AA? 4063.83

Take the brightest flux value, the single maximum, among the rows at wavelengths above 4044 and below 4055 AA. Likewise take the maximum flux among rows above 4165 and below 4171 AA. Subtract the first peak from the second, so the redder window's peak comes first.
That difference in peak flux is -1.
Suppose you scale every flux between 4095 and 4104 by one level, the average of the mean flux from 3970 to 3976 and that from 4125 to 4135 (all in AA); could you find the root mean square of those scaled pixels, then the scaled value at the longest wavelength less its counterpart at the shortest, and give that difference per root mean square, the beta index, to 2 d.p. -0.50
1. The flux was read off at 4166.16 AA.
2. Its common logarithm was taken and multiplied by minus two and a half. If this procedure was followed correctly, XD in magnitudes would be -3.61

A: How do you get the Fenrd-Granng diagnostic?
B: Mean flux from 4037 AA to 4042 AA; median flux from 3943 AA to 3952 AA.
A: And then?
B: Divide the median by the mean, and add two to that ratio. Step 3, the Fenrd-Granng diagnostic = 2.98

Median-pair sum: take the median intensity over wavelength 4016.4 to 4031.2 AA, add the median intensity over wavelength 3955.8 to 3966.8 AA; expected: 50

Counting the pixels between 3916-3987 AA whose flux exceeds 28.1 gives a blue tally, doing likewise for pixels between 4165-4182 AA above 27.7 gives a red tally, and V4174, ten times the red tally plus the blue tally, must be 26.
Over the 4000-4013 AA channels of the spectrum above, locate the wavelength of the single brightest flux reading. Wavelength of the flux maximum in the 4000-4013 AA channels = 4008.07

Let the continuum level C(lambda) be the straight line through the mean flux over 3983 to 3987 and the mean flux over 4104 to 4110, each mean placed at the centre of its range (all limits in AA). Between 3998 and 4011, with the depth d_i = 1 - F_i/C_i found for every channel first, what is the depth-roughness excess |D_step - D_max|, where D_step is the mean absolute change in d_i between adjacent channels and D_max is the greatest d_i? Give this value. 0.19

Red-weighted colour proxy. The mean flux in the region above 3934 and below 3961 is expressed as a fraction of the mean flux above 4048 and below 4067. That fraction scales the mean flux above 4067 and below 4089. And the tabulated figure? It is 25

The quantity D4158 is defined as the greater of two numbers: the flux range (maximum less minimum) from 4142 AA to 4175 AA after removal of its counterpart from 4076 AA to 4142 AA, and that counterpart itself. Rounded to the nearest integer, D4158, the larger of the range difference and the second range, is 19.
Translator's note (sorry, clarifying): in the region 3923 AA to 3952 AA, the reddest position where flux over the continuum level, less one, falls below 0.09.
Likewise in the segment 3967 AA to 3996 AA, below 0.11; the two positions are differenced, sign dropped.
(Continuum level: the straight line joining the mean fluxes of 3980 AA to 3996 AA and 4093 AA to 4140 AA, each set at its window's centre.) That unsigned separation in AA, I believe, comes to 42.1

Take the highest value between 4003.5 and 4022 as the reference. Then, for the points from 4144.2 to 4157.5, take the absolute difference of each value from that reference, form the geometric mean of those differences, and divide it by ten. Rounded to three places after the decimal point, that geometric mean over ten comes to 0.367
